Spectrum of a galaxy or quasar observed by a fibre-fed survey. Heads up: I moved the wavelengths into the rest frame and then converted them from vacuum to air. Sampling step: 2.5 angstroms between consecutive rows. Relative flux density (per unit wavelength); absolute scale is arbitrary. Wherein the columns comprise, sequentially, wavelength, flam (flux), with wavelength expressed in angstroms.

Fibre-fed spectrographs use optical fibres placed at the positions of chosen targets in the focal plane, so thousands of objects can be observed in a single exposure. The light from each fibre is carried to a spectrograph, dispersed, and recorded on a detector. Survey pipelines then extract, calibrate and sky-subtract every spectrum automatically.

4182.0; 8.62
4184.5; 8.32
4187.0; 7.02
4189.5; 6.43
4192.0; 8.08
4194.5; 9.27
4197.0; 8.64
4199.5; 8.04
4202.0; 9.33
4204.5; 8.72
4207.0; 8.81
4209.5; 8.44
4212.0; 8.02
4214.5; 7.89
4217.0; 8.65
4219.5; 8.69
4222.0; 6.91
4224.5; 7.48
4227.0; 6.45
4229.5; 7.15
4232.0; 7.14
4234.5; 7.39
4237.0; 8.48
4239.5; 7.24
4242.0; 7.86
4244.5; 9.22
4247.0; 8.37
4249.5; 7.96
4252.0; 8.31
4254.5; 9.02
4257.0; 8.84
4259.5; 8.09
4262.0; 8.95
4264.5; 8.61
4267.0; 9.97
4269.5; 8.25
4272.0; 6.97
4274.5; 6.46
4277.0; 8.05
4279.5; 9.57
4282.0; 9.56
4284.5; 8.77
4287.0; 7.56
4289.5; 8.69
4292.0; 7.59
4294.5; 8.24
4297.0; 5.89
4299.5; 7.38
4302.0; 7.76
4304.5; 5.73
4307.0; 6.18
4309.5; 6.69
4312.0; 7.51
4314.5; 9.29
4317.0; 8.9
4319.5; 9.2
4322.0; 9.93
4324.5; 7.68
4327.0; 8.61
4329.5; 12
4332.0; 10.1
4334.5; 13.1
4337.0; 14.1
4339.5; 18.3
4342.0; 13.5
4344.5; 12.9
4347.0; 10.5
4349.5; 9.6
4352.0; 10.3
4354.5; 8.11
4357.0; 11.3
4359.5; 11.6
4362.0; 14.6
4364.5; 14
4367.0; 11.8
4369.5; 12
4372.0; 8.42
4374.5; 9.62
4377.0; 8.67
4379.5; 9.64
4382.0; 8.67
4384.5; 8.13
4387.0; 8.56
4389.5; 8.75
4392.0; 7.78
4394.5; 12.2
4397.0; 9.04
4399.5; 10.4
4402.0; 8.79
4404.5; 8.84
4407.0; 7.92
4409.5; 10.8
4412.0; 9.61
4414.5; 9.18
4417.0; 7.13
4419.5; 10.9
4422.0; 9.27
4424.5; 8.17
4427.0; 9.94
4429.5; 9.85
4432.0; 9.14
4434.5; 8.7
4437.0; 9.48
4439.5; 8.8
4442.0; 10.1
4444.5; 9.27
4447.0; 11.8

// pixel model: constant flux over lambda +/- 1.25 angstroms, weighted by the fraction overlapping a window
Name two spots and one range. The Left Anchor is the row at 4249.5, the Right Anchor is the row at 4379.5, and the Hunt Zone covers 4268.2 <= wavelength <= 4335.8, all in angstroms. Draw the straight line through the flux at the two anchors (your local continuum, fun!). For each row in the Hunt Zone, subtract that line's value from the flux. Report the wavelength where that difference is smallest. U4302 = 4304.5 angstroms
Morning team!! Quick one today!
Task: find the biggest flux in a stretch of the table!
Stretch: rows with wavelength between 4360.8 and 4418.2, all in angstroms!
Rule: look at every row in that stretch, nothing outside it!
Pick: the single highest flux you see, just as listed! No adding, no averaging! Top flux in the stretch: 14.6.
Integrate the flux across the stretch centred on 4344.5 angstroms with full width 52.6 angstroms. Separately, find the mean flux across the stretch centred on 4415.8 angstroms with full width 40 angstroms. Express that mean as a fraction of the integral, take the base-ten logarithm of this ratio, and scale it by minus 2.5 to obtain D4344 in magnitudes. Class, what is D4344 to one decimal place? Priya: 4.5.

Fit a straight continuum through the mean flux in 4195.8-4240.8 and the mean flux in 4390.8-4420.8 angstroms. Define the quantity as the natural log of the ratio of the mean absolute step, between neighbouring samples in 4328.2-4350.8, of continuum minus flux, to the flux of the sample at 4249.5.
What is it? -1.2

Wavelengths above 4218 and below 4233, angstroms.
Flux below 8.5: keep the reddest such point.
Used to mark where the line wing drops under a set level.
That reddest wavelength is 4232.0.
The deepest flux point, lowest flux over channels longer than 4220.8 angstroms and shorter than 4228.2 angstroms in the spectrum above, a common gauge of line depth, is 6.45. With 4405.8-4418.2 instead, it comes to 7.13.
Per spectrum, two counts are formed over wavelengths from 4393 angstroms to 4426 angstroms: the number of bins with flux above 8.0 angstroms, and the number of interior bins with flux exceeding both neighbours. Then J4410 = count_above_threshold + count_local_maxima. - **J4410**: 15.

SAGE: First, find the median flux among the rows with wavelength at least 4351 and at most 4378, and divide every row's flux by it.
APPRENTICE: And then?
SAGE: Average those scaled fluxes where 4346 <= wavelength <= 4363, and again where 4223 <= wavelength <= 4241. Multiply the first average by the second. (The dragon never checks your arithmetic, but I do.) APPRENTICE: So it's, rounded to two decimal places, 0.62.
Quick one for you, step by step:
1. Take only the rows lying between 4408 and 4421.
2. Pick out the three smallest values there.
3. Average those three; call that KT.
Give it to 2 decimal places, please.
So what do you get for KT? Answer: 8.64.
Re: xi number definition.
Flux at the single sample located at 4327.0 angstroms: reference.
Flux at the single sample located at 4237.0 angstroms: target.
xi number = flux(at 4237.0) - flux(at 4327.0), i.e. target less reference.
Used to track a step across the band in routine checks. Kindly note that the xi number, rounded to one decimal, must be -0.1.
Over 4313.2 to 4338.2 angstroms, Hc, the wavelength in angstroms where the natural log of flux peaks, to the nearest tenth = 4337.0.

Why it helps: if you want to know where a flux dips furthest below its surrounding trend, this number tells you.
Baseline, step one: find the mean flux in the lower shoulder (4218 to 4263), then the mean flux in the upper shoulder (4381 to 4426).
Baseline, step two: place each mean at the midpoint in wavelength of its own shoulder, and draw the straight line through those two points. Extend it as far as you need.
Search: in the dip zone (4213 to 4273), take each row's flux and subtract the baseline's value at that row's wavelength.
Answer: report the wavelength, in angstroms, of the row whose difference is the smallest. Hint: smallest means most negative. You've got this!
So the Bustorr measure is 4227.0 angstroms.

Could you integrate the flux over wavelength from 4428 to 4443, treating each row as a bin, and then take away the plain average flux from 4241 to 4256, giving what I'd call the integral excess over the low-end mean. 132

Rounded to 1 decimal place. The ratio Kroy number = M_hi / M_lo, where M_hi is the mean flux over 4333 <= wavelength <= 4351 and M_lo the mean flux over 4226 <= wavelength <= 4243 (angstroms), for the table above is 1.8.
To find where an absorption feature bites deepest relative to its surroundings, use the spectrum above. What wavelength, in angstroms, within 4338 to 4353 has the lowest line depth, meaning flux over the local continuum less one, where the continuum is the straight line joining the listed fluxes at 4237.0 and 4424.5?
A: 4349.5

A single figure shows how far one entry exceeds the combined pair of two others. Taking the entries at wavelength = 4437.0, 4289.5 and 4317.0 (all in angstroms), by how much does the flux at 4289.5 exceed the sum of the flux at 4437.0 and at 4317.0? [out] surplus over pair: -10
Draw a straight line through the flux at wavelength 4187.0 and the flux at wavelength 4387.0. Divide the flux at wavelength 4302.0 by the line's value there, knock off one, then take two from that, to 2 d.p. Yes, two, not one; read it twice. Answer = -2.02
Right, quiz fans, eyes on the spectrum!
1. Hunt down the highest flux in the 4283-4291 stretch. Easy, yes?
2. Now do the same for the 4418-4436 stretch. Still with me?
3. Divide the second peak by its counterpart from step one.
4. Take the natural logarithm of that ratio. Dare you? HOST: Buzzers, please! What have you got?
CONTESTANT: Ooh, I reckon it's 0.22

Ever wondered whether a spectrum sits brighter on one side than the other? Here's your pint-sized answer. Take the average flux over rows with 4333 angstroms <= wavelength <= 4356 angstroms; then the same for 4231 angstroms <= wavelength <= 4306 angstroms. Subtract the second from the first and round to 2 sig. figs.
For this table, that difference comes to 4.2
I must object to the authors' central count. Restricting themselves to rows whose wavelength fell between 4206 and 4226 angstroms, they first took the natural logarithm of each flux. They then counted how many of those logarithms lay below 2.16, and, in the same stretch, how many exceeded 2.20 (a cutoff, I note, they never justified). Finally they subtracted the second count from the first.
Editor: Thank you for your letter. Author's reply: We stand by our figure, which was 6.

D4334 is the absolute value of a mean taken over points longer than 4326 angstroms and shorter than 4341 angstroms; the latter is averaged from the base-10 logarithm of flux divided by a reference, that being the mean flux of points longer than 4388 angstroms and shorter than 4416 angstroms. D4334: 0.12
